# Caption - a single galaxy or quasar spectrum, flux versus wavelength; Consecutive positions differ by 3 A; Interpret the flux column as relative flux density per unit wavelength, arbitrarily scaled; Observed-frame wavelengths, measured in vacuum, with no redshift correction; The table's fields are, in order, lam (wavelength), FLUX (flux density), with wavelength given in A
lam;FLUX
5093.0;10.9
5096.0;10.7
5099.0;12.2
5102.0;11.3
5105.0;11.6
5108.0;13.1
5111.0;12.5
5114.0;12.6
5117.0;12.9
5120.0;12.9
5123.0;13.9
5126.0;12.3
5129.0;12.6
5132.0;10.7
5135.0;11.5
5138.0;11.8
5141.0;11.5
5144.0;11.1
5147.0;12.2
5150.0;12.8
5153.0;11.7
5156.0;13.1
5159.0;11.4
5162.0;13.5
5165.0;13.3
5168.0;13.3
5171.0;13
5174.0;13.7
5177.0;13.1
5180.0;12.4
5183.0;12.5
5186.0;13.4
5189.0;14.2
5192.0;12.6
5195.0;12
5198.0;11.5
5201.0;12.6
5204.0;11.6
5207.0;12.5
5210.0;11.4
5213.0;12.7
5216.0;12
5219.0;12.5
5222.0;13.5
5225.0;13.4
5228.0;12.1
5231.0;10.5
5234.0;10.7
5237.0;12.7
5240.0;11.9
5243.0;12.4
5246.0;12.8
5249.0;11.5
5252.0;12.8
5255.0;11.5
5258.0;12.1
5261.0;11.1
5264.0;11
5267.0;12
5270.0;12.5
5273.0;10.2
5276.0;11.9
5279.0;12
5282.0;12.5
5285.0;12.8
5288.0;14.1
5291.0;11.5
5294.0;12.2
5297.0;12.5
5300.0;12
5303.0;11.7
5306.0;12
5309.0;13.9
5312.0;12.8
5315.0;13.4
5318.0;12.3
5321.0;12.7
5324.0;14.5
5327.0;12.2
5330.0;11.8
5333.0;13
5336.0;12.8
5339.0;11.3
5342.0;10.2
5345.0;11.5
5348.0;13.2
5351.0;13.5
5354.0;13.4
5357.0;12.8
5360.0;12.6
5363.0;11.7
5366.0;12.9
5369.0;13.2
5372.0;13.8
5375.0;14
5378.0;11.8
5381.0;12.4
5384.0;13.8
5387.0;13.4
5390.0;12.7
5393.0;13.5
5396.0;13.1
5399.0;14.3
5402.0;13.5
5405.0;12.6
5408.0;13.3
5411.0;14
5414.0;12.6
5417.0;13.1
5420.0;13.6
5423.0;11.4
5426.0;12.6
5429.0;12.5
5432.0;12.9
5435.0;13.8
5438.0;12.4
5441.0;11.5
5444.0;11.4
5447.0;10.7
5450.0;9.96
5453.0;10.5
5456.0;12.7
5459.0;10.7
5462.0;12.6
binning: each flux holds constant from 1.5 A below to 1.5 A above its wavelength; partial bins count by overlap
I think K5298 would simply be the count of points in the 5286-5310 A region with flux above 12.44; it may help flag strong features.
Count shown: 3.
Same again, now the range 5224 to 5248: 3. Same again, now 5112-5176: 12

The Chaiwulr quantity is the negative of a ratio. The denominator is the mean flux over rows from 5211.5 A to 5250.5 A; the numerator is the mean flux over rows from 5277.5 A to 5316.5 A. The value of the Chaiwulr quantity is -1.03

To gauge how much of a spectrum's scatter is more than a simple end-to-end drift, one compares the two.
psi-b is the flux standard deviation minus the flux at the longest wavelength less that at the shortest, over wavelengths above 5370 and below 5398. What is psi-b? 1.4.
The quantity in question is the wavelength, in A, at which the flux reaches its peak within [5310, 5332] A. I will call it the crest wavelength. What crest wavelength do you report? 5324.0 A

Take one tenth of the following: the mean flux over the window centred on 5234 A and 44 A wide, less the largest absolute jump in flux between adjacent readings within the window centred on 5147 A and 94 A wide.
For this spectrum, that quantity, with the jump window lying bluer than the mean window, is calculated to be 1.01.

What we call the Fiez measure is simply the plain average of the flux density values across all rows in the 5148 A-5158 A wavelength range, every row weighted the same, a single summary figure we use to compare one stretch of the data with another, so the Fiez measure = 12.5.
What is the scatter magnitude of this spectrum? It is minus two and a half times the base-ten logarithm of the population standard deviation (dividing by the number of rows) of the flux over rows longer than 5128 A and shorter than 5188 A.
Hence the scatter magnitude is 0.15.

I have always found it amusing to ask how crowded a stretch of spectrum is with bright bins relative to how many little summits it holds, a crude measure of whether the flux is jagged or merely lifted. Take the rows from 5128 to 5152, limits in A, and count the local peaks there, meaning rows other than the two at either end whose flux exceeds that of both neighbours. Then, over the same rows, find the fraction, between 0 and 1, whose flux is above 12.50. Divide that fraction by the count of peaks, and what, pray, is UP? 0.25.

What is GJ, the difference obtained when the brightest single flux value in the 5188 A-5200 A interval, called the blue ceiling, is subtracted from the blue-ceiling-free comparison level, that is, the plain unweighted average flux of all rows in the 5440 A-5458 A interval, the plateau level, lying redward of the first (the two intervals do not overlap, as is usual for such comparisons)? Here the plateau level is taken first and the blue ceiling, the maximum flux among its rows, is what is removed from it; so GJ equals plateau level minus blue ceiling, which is -3.1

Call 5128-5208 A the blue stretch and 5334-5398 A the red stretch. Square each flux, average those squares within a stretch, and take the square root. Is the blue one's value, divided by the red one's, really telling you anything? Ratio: 0.98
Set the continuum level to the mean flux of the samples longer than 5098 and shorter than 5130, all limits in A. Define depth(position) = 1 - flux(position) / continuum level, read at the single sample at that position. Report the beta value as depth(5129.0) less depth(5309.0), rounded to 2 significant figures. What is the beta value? 0.10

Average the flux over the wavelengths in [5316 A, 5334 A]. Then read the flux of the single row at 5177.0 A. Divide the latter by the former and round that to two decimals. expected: 1.03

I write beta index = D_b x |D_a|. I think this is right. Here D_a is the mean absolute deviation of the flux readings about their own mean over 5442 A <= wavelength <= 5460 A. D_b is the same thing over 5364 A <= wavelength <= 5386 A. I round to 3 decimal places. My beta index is 0.460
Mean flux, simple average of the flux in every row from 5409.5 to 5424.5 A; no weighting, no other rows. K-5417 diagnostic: 12.9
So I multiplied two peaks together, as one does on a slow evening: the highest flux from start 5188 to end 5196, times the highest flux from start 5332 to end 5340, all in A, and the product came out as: 185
